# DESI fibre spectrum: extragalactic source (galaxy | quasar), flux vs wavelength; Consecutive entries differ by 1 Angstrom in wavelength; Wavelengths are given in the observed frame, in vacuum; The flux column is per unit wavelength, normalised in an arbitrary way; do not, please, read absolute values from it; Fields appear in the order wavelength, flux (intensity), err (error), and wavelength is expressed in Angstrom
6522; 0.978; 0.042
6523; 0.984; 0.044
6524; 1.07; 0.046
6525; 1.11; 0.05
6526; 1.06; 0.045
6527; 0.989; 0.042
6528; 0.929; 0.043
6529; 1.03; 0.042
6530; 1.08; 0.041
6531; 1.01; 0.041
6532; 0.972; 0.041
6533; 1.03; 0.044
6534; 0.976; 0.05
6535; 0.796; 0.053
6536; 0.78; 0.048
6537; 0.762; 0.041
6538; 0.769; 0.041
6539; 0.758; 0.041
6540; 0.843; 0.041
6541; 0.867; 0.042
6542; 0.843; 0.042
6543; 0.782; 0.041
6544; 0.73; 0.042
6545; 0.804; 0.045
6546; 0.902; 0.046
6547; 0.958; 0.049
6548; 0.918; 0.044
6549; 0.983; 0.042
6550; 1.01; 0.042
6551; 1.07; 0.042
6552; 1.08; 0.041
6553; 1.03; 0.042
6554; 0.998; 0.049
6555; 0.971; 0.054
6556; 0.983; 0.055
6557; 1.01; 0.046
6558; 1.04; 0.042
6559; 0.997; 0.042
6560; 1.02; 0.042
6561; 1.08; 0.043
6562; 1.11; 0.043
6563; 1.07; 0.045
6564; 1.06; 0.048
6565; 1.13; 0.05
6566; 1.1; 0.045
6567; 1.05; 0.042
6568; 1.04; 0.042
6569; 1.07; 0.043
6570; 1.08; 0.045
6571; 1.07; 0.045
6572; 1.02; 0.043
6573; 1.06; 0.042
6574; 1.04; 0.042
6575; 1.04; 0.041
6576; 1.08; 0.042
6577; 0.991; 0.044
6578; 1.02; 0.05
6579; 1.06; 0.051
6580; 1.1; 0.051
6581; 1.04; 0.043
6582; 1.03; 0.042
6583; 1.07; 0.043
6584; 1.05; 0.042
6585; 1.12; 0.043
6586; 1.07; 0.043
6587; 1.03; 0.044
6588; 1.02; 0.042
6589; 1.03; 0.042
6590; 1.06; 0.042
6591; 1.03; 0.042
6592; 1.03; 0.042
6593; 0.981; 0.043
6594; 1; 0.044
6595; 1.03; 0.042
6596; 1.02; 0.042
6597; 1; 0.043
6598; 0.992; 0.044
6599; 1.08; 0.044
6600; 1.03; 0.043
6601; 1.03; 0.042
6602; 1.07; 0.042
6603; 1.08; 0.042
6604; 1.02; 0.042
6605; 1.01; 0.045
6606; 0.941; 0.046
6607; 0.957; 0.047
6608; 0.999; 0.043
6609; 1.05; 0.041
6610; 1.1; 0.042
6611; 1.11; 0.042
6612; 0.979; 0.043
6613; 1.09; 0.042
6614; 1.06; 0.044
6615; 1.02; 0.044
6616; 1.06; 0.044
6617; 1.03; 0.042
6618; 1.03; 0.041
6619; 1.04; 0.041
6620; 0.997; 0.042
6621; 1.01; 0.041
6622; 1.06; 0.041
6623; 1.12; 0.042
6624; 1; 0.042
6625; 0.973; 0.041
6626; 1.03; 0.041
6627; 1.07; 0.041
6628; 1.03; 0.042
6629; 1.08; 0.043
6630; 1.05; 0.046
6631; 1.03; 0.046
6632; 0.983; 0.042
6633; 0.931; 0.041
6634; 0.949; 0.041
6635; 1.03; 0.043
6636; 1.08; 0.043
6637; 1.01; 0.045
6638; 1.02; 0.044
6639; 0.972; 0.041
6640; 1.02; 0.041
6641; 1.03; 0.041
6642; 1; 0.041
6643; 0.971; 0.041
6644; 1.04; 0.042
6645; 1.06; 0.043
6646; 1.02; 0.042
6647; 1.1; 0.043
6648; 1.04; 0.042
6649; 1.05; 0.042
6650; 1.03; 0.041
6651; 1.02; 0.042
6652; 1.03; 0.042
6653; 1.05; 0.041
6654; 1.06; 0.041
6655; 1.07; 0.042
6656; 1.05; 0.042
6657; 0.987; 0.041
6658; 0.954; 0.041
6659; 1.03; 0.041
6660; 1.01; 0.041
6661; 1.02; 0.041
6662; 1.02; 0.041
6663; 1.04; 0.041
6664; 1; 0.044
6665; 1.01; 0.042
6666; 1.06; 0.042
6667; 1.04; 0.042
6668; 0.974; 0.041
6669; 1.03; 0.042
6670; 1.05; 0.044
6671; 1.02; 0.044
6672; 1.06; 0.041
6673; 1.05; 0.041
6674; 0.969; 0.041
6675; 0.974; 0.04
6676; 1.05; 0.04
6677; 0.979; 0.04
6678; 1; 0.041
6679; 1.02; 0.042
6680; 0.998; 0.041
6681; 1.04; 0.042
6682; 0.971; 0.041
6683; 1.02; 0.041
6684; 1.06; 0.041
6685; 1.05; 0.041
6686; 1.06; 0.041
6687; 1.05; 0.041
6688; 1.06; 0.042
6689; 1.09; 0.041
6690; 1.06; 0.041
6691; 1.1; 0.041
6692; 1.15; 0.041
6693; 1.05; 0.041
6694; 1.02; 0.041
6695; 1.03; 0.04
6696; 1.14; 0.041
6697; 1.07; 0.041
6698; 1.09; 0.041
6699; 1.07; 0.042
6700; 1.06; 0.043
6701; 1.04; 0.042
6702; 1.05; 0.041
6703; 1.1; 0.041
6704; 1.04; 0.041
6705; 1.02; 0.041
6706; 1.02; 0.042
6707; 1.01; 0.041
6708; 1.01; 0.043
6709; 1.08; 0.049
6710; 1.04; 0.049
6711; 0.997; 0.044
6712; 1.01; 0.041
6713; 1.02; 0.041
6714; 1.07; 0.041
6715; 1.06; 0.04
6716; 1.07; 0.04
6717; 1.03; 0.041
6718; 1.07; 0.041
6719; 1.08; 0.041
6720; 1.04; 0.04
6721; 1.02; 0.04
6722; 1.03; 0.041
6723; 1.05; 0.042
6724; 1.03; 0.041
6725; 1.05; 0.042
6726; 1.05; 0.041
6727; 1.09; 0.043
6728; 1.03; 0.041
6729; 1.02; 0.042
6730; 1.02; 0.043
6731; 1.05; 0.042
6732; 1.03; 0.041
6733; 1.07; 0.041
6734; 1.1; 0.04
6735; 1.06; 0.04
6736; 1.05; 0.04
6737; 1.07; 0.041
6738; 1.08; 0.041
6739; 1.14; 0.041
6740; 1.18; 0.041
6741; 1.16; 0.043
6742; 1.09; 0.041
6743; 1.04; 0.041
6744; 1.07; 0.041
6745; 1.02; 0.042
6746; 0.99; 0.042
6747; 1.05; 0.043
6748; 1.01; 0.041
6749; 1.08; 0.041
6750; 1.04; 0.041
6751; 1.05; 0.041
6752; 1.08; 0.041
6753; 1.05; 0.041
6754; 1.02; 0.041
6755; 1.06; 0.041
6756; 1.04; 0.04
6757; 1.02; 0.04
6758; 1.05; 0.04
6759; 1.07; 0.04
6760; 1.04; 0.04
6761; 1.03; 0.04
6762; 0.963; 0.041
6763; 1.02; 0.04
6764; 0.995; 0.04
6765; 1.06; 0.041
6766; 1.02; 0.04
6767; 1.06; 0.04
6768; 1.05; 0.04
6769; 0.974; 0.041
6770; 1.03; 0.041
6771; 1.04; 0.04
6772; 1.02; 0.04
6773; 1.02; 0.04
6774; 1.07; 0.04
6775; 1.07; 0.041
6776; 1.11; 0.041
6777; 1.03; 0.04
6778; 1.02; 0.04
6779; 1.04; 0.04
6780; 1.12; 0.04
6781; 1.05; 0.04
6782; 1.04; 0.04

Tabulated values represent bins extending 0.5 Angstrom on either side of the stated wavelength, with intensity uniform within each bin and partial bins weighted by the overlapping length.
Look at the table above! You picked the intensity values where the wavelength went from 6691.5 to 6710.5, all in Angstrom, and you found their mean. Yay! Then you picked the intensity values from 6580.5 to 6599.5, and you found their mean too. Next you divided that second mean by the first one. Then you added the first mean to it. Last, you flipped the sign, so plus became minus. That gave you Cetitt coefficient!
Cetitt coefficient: -2.037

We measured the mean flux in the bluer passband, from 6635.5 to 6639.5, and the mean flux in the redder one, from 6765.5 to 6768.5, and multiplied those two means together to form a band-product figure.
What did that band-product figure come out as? 1.065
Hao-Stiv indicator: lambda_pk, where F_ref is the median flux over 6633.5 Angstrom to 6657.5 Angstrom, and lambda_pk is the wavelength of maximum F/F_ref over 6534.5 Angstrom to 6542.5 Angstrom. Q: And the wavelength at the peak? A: 6541 Angstrom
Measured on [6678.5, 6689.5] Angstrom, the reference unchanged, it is 6689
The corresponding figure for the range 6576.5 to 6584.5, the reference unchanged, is 6580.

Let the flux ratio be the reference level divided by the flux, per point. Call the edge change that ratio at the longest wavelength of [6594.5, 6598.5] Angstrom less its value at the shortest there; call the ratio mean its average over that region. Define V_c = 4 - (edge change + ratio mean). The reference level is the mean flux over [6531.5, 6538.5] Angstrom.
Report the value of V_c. 3.11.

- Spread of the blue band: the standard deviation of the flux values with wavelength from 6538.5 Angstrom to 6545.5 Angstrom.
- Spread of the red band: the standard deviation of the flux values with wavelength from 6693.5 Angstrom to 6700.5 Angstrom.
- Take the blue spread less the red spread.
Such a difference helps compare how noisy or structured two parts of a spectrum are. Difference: 0.010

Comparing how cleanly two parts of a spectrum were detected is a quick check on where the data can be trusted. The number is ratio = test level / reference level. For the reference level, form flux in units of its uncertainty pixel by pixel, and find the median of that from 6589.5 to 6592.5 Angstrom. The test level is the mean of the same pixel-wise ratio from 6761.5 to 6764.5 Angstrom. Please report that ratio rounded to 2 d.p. 1.00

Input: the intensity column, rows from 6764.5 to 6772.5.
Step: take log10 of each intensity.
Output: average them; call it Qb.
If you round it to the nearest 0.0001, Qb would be 0.0134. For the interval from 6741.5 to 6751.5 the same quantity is 0.0185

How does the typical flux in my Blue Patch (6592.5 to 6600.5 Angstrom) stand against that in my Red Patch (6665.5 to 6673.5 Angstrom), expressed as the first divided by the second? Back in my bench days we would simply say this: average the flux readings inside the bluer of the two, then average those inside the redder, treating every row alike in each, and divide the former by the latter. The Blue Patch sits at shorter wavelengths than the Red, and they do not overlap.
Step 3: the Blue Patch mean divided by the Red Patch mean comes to 0.98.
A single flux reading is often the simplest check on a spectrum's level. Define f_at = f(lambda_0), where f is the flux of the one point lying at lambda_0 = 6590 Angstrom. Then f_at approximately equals 1.06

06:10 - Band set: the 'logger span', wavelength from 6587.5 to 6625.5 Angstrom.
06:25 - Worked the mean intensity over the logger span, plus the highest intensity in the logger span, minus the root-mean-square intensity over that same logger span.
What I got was 1.12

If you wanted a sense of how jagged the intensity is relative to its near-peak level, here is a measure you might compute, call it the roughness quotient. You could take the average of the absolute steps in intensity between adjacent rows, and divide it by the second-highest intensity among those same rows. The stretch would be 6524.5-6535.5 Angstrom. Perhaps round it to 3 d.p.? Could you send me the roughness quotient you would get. 0.068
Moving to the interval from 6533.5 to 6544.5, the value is 0.055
